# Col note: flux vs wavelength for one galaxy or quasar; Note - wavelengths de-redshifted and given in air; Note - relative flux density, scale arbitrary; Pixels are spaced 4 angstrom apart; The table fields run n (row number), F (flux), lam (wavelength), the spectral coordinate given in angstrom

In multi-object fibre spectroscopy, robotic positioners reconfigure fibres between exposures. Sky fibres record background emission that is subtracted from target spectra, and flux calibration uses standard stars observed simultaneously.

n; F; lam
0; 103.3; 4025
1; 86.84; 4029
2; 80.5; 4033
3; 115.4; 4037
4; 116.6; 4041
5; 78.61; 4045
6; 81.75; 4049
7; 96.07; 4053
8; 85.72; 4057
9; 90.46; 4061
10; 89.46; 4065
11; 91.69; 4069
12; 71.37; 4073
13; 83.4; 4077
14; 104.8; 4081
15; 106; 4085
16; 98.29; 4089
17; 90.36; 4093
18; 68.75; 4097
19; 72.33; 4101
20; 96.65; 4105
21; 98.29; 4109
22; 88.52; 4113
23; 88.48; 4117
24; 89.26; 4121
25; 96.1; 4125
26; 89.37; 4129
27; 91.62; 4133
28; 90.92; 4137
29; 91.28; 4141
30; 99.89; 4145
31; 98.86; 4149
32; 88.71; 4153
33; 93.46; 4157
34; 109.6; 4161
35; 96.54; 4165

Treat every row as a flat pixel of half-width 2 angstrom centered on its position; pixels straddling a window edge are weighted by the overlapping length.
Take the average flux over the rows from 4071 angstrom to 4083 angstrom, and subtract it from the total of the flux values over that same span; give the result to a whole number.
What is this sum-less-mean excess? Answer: 173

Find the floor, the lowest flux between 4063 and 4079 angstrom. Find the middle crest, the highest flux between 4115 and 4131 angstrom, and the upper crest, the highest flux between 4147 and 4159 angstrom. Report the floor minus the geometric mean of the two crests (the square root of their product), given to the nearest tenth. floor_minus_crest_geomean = -26.1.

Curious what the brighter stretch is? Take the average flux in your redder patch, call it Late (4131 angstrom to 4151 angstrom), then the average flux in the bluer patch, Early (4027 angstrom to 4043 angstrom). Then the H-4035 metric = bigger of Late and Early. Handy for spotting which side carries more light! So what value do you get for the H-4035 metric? 99.8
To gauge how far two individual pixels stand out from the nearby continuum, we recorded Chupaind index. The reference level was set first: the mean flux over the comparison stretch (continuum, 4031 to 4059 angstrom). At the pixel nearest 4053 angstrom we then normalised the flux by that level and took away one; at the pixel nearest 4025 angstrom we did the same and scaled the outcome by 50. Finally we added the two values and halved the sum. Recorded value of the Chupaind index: 3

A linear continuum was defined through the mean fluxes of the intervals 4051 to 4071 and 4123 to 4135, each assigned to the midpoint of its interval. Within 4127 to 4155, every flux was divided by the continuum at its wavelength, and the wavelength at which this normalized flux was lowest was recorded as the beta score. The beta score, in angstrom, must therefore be 4153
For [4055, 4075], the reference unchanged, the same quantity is 4073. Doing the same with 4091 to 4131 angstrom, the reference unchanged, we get 4097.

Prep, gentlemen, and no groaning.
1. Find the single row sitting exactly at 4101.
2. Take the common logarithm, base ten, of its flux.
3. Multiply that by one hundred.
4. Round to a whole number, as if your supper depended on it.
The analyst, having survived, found 186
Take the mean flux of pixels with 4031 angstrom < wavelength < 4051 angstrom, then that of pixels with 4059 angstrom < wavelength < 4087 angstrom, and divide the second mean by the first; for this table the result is 0.96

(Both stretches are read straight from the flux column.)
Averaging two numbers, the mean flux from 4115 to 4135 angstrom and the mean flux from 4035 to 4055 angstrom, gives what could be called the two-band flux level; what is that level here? 94.3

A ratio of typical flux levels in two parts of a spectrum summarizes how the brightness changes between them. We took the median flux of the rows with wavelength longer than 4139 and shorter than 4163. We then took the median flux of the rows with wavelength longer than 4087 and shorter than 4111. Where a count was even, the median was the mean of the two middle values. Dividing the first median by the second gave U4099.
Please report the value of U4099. 1.03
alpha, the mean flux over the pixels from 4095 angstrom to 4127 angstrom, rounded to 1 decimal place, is 87.3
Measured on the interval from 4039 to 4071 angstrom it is 91.3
